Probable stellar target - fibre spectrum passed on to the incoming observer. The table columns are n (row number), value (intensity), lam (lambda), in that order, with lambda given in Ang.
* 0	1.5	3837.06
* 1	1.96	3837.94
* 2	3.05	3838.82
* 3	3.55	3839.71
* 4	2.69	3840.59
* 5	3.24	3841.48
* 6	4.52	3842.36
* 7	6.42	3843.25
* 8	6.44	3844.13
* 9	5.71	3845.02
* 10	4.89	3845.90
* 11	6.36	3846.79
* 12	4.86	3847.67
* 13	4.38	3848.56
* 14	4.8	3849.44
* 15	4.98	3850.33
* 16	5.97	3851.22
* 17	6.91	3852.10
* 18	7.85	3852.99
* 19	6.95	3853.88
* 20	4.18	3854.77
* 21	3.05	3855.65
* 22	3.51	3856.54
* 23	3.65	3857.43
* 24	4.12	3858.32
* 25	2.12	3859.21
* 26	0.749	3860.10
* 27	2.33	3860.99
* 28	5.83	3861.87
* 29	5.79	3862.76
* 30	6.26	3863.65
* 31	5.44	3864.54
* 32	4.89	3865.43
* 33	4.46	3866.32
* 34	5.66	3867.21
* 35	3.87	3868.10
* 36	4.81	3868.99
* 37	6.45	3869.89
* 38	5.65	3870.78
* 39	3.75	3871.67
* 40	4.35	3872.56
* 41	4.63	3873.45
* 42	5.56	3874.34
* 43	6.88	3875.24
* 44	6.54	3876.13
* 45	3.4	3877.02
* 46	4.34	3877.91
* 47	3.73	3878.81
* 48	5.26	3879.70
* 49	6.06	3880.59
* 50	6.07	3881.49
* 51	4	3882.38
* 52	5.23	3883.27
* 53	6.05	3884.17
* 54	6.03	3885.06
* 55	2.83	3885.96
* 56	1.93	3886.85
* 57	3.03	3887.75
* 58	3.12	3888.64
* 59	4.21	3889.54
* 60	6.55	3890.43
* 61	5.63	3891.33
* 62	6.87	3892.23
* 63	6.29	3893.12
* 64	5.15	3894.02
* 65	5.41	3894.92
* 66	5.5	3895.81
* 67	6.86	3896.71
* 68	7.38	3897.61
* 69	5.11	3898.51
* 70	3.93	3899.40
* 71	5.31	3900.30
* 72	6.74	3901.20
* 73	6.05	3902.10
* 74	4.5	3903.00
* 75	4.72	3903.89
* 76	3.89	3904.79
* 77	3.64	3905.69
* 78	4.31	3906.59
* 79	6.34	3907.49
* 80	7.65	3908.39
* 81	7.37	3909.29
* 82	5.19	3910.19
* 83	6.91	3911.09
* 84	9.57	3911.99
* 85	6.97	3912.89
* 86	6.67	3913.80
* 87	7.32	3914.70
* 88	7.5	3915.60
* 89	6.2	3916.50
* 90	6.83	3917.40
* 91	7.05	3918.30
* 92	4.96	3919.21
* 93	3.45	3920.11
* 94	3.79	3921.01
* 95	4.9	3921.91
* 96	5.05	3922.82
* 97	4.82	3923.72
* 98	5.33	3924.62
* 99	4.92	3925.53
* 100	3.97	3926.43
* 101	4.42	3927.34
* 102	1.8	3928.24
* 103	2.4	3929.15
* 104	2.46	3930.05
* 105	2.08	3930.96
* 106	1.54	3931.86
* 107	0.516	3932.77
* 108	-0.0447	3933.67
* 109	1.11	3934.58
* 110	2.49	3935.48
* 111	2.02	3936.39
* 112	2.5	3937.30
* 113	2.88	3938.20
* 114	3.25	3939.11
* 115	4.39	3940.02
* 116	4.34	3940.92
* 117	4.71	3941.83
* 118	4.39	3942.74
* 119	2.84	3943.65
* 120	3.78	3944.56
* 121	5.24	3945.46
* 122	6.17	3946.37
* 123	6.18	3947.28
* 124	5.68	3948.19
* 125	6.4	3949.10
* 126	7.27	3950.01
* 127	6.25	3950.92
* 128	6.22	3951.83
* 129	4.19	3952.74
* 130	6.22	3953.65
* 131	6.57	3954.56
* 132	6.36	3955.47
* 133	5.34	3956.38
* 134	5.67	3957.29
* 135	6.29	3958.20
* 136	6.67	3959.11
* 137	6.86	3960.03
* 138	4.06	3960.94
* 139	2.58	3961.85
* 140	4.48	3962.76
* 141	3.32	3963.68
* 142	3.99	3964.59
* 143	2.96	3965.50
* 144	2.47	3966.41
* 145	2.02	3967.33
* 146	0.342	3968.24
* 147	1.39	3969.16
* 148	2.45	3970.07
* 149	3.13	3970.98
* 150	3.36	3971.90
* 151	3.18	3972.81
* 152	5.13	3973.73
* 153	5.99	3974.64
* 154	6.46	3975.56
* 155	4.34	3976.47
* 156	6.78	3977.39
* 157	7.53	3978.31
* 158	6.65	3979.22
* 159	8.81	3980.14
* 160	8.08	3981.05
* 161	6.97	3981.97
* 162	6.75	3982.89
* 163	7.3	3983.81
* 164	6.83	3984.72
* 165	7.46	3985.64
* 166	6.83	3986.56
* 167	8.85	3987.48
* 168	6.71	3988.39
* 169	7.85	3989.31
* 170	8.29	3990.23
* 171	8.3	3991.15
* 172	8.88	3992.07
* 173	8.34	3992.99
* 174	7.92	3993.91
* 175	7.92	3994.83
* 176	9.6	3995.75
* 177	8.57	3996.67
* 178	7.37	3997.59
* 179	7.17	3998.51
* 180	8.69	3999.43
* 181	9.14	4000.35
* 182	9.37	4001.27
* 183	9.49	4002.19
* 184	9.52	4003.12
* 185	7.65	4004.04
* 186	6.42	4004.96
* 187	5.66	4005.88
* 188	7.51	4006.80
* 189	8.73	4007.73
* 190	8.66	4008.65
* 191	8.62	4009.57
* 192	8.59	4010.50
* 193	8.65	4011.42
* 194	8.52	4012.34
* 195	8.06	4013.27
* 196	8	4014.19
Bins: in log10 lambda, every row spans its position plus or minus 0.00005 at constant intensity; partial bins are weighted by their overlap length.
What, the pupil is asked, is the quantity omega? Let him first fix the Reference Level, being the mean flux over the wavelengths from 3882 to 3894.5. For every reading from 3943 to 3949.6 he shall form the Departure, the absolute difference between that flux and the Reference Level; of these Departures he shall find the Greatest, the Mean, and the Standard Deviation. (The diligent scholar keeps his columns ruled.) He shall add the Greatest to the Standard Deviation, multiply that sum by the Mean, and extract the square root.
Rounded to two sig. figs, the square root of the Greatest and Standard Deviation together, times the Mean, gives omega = 1.7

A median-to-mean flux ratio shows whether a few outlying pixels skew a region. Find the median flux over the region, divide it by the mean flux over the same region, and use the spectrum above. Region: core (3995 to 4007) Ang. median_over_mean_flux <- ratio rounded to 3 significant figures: 1.05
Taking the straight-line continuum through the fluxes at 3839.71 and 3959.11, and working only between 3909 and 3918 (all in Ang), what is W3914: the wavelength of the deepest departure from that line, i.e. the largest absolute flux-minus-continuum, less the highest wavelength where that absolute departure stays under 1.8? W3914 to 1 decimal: -5.4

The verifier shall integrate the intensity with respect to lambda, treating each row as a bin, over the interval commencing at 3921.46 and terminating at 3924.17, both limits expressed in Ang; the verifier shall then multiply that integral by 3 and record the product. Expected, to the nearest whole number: 40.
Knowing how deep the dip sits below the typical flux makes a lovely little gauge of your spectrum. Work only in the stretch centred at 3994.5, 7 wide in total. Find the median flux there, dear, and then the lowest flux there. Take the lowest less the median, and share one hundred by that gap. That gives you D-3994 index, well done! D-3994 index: -105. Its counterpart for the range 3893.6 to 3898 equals -286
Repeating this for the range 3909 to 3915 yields -56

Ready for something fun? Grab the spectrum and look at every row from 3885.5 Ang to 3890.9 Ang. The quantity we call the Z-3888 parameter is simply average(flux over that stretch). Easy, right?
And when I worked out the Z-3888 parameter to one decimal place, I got 3.6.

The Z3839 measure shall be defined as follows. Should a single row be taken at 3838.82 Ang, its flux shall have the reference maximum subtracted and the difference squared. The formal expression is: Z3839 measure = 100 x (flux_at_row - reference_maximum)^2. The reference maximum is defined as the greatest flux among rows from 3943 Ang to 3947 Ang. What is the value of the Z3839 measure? 973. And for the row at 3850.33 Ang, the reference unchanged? 142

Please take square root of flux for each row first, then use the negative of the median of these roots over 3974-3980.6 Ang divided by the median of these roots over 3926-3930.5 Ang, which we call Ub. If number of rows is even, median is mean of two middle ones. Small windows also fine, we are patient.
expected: -1.64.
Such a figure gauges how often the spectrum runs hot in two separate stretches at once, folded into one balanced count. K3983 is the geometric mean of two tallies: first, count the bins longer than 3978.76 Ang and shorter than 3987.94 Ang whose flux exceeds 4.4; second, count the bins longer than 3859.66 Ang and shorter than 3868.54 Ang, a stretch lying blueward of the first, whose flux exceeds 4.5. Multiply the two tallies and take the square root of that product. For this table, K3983 8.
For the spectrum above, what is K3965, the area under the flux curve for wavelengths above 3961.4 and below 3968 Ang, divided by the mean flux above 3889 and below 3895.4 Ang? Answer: 3.5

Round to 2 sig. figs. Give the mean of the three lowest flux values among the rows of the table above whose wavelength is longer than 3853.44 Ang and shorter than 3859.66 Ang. 2.9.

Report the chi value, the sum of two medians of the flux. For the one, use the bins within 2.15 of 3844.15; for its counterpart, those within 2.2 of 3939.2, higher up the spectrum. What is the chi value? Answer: 9.0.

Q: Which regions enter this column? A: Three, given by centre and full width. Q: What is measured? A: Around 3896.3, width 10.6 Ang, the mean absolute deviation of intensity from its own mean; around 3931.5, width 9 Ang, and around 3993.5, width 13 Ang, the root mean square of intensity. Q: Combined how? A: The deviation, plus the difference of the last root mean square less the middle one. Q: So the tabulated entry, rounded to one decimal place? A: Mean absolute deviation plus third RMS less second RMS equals 6.8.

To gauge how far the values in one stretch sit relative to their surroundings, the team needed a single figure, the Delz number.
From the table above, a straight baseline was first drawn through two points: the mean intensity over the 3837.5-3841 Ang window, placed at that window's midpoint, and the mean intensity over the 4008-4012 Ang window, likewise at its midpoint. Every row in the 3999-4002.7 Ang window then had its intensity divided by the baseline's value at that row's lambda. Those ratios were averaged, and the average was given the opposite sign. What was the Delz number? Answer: -1.10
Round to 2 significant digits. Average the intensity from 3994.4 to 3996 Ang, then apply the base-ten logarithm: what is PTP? 0.94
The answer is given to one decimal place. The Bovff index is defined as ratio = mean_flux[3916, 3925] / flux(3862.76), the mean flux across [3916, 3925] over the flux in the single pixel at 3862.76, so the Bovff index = 0.9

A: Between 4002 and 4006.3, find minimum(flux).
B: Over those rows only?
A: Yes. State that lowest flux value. 5.66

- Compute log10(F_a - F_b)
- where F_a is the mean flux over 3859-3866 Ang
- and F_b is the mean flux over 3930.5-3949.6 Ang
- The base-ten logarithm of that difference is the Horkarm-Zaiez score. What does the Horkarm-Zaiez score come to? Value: -0.1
